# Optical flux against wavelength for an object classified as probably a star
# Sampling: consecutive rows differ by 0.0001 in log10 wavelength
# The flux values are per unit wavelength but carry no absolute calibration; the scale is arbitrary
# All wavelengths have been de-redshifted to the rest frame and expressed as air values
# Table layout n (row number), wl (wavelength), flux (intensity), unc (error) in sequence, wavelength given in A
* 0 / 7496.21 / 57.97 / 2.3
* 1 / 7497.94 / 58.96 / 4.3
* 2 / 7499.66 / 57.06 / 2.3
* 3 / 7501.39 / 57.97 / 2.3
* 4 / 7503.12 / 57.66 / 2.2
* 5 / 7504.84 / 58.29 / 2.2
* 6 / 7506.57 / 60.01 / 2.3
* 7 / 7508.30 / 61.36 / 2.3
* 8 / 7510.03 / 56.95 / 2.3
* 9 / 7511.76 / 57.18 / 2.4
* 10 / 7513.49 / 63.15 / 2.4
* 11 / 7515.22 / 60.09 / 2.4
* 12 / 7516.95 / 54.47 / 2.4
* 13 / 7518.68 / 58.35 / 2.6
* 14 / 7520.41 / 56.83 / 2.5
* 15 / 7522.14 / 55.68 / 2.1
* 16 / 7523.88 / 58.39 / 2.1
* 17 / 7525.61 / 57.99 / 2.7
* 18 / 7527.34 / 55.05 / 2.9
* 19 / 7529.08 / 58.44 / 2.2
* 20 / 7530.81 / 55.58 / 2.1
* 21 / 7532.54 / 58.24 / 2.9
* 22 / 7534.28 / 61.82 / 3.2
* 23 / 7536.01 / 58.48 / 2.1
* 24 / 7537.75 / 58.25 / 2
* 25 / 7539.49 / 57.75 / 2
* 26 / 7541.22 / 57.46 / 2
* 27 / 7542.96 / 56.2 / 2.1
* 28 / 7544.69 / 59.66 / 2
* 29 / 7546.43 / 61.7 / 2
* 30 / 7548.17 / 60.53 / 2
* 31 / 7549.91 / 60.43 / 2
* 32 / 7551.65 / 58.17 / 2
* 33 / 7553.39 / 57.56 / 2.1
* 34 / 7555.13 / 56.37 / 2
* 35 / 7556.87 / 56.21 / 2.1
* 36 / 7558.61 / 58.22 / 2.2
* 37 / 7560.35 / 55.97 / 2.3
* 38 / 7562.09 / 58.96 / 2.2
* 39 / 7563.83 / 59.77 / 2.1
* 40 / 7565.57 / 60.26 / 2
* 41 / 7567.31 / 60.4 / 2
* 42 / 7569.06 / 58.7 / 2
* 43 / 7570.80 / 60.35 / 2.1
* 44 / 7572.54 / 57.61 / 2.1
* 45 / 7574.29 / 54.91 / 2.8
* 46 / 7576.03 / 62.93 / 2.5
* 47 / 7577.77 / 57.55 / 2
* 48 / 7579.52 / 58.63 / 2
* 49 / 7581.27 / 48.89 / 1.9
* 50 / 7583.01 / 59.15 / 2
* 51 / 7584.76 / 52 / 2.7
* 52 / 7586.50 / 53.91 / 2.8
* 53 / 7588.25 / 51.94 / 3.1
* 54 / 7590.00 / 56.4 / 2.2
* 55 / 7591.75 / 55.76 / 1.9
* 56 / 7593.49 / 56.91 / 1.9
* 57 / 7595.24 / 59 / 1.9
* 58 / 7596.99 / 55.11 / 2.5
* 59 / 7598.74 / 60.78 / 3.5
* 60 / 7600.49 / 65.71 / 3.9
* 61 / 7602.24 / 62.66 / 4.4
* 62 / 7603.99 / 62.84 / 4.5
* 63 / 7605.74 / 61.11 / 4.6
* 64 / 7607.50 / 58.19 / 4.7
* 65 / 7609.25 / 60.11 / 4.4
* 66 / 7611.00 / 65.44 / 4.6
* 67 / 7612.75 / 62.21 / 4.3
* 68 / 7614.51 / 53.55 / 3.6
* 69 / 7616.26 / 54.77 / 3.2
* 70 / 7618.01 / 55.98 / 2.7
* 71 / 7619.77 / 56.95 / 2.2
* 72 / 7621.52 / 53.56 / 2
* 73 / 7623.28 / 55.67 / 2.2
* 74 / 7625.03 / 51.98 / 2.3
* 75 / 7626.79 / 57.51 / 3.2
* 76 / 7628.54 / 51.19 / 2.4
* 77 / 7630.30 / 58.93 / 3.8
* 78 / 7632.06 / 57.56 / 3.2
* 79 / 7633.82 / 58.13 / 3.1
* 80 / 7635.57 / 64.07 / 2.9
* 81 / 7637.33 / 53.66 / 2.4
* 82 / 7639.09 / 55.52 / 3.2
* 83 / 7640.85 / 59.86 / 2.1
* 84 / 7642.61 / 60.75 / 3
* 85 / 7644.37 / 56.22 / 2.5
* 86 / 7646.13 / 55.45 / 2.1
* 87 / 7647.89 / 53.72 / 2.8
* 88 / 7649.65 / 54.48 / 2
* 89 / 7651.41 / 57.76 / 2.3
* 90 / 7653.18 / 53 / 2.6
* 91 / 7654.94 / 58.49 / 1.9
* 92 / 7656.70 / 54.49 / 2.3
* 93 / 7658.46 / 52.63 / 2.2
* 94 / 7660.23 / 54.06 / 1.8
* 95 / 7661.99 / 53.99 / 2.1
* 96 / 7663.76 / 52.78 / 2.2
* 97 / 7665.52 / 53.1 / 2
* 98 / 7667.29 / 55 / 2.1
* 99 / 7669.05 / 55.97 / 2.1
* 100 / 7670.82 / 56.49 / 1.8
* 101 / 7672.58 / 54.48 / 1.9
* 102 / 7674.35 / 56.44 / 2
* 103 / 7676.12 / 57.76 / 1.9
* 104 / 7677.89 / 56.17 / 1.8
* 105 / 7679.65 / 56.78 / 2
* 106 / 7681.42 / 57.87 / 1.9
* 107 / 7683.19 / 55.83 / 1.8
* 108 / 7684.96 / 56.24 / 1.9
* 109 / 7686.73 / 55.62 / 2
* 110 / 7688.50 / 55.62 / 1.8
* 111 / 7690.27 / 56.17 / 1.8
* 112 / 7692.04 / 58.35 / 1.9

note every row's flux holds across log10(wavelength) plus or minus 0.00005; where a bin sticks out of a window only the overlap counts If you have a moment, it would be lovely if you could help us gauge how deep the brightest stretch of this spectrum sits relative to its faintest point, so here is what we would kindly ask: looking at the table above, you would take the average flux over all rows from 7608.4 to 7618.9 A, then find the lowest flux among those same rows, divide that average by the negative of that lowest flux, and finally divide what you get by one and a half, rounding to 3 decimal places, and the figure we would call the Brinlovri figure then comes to -0.730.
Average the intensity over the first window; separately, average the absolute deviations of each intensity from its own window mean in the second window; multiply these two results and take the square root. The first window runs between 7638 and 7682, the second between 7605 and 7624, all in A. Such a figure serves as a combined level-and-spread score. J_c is 13.2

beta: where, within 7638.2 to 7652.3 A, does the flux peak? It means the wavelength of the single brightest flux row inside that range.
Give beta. 7642.61 A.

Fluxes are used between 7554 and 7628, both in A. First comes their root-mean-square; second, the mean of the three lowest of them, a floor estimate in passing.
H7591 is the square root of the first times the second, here 54.3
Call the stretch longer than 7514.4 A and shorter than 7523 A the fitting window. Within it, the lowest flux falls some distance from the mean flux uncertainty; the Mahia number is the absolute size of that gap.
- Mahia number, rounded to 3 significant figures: 52.1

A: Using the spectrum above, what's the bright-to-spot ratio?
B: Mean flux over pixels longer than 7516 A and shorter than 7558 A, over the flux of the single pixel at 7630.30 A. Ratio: 0.98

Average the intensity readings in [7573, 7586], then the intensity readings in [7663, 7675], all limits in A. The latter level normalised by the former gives 0.98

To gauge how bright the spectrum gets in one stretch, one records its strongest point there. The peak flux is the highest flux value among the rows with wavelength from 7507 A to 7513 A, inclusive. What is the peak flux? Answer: 61.36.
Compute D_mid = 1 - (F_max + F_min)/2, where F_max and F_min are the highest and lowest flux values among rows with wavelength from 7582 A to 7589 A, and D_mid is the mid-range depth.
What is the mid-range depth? -54.5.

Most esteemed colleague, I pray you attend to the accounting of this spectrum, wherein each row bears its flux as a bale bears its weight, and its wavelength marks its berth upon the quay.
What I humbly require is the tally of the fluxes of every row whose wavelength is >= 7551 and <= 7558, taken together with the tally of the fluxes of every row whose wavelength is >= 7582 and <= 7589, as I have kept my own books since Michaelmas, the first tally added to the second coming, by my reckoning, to 445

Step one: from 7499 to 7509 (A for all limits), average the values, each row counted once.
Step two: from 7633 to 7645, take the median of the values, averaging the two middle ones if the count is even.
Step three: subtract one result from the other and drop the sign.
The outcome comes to 0.6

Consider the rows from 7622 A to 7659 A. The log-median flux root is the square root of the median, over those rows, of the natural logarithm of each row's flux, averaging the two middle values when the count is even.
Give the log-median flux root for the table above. 2.00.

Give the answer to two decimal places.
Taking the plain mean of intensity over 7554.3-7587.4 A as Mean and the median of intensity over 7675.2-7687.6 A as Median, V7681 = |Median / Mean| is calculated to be 0.98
